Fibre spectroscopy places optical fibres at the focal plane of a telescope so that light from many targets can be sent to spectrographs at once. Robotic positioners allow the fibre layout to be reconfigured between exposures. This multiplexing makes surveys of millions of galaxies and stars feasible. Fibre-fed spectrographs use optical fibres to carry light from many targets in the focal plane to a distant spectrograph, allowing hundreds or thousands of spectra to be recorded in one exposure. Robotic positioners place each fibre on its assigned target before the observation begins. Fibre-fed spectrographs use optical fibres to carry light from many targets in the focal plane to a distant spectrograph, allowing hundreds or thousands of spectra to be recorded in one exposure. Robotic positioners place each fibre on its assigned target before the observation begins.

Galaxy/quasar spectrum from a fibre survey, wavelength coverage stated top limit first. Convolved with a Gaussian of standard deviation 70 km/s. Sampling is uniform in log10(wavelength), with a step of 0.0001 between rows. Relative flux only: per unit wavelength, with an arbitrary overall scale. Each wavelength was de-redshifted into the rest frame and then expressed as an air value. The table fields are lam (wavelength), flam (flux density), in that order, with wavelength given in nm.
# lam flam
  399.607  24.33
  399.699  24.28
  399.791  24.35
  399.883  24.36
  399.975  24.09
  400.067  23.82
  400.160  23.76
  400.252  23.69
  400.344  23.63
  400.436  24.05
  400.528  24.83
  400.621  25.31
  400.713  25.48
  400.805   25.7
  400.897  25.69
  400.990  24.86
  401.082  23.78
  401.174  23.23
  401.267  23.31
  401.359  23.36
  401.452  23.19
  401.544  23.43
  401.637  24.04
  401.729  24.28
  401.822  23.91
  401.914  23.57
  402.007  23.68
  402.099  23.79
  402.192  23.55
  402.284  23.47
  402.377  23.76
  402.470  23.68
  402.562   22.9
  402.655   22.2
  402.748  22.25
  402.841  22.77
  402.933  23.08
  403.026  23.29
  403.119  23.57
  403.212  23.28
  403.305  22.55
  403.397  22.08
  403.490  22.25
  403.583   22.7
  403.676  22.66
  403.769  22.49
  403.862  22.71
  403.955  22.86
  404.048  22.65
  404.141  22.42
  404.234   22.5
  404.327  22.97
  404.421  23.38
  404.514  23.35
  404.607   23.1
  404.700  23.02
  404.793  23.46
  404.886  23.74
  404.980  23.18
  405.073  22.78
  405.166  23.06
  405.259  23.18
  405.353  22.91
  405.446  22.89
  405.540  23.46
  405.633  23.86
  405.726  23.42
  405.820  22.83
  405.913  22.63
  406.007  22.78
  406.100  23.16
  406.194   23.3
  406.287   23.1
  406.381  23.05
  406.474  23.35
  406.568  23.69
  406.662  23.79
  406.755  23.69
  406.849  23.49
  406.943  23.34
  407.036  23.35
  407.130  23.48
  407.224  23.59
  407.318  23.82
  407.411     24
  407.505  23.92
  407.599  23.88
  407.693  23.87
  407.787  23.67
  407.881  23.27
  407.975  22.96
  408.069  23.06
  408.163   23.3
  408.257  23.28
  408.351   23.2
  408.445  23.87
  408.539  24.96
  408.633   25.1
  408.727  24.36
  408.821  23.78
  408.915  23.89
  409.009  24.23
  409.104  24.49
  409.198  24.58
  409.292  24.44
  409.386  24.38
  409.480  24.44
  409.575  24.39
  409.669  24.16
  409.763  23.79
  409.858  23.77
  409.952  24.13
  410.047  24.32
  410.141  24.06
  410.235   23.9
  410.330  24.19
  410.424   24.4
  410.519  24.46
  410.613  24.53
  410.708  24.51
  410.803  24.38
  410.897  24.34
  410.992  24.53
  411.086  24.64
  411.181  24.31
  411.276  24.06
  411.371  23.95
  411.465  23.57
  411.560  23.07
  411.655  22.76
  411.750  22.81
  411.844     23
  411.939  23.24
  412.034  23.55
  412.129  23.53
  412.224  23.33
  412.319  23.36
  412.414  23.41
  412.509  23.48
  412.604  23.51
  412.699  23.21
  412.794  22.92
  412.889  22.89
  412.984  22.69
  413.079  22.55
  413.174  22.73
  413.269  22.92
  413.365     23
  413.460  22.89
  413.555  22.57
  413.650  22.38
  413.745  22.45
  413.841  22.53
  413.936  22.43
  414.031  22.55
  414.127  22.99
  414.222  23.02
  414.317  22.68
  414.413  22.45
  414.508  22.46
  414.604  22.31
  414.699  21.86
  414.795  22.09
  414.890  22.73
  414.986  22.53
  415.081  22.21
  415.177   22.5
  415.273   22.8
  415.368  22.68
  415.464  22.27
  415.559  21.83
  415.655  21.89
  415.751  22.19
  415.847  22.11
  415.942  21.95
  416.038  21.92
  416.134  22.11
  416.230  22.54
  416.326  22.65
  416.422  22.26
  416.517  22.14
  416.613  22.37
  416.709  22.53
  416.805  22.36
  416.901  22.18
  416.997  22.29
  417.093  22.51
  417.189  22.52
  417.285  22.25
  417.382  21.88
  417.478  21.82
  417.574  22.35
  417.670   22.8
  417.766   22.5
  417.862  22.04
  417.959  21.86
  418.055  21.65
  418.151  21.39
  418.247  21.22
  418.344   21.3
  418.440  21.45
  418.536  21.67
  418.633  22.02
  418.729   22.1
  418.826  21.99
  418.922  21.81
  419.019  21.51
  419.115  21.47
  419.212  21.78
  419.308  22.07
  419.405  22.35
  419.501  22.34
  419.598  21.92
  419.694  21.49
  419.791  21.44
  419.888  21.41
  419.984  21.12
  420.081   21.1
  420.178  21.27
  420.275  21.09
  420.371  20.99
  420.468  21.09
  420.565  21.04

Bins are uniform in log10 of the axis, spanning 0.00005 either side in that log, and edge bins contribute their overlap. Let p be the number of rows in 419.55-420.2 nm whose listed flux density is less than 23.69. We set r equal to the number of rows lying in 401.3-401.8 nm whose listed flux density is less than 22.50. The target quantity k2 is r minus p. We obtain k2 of -7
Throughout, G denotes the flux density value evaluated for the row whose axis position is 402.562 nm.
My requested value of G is 22.9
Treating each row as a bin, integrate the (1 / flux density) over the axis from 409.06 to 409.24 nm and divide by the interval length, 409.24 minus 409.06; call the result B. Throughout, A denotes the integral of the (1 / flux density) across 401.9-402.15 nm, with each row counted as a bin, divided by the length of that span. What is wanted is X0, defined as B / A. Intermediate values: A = 0.042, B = 0.041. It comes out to 0.97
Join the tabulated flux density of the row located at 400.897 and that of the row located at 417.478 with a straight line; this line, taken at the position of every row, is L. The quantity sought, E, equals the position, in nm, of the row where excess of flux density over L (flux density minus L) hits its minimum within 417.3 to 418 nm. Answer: 417.478 nm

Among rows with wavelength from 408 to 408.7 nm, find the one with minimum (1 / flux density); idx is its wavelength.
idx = 408.633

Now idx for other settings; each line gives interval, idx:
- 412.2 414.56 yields 412.604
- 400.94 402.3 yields 400.990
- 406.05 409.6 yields 408.633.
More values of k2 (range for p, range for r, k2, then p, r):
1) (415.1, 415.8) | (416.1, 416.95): -1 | 7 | 6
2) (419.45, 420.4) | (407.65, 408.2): -10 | 10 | 0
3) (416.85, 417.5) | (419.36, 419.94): -1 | 7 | 6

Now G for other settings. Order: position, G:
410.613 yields 24.53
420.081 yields 21.1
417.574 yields 22.35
